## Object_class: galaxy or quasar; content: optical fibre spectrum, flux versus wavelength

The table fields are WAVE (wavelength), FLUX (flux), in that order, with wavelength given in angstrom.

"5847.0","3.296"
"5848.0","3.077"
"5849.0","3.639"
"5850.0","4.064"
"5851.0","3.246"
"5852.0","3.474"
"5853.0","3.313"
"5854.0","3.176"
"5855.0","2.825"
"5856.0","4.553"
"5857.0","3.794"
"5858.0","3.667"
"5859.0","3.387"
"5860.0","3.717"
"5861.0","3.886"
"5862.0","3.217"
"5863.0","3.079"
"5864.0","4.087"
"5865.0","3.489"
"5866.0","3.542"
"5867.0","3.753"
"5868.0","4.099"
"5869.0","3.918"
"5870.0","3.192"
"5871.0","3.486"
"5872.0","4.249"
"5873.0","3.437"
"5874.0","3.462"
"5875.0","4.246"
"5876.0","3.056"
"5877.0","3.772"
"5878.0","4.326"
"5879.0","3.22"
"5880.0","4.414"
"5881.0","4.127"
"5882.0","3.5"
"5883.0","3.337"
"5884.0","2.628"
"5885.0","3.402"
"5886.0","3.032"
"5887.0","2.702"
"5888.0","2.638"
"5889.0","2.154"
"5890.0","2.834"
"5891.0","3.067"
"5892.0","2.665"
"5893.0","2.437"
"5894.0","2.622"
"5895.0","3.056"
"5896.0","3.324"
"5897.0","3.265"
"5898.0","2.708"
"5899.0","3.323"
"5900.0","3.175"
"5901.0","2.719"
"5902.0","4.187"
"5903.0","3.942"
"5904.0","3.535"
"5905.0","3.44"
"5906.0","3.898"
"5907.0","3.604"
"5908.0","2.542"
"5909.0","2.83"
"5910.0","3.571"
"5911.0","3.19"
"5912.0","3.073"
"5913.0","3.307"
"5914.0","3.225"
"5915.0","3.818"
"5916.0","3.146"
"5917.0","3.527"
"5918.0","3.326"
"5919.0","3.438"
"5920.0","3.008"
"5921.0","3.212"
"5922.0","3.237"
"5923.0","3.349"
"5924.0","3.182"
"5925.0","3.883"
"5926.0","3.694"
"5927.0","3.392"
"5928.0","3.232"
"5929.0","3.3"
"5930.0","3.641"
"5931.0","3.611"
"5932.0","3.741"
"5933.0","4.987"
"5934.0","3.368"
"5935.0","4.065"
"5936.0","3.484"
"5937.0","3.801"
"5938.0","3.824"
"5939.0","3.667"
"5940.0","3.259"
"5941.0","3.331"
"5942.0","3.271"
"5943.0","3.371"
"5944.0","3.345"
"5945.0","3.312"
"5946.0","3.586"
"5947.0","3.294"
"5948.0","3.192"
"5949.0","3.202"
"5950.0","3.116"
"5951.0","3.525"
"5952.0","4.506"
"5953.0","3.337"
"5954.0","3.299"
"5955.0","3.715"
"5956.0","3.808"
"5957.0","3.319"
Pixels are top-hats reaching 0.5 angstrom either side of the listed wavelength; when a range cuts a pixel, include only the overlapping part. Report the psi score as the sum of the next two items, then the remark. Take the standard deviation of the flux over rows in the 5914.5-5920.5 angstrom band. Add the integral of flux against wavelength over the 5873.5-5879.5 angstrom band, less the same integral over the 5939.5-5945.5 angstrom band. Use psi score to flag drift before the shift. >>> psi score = 2.5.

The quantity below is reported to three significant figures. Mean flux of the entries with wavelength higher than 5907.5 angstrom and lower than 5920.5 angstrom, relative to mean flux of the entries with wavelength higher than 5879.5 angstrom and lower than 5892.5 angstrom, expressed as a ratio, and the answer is 1.04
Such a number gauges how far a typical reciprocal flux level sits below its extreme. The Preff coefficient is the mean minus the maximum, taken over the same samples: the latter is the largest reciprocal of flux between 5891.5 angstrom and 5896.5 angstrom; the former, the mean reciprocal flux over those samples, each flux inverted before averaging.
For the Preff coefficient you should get -0.05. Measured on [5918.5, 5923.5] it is -0.02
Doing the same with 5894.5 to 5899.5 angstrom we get -0.05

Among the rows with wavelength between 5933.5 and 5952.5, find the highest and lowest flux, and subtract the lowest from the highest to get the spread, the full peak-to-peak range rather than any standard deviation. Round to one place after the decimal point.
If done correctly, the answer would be 1.4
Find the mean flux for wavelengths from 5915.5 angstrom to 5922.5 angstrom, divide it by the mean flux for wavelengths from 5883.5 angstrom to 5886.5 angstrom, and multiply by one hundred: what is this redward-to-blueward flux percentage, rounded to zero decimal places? 108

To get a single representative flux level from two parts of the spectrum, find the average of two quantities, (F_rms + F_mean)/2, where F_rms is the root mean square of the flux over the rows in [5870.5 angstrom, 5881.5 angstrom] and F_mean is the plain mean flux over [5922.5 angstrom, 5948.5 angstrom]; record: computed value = 3.69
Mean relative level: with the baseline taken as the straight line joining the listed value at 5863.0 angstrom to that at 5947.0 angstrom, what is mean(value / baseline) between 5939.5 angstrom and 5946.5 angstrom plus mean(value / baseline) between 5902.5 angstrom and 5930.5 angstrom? 2.07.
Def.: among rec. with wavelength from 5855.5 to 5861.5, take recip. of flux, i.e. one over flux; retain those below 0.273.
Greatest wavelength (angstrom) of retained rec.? 5861.0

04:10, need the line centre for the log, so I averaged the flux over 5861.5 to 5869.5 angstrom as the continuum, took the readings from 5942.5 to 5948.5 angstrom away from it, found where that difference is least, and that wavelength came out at 5946.0 angstrom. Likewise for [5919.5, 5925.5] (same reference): 5925.0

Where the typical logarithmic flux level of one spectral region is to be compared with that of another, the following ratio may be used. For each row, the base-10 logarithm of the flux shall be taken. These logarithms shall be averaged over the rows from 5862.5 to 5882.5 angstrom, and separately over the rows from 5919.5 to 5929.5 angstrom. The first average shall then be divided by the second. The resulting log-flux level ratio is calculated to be 1.08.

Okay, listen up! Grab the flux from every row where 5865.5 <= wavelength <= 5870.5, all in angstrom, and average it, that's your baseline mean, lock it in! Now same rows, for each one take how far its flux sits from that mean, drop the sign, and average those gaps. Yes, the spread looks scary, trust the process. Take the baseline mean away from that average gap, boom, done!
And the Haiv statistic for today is -3.4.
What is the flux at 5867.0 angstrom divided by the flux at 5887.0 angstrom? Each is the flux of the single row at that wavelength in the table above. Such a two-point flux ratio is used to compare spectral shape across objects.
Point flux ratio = 1.39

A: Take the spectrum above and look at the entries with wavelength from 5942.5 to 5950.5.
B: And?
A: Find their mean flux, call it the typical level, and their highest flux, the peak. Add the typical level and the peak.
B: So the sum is 6.9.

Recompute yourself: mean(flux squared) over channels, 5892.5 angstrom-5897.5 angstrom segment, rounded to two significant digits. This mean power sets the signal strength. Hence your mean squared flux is 8.8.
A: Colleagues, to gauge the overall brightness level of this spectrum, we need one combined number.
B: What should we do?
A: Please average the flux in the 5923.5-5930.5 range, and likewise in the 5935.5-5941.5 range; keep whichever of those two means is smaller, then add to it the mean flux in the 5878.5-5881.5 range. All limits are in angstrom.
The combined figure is 7.40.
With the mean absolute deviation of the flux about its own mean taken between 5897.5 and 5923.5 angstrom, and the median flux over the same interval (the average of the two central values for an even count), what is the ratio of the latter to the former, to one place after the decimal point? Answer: 11.4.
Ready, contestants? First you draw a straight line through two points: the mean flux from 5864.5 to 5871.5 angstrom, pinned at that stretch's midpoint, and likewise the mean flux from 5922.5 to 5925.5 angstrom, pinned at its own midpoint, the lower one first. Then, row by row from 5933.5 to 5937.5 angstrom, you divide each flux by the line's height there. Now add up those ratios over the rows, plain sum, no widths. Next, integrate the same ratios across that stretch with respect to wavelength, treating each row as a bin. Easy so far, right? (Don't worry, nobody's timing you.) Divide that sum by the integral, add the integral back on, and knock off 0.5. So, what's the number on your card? 4.8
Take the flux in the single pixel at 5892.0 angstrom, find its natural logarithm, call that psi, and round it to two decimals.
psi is 0.98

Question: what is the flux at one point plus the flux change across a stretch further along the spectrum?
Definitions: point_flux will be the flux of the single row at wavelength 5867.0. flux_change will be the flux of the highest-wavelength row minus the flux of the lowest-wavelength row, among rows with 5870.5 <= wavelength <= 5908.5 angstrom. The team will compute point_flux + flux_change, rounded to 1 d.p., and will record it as 2.8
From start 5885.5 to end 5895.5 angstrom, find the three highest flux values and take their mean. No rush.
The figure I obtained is 3.1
